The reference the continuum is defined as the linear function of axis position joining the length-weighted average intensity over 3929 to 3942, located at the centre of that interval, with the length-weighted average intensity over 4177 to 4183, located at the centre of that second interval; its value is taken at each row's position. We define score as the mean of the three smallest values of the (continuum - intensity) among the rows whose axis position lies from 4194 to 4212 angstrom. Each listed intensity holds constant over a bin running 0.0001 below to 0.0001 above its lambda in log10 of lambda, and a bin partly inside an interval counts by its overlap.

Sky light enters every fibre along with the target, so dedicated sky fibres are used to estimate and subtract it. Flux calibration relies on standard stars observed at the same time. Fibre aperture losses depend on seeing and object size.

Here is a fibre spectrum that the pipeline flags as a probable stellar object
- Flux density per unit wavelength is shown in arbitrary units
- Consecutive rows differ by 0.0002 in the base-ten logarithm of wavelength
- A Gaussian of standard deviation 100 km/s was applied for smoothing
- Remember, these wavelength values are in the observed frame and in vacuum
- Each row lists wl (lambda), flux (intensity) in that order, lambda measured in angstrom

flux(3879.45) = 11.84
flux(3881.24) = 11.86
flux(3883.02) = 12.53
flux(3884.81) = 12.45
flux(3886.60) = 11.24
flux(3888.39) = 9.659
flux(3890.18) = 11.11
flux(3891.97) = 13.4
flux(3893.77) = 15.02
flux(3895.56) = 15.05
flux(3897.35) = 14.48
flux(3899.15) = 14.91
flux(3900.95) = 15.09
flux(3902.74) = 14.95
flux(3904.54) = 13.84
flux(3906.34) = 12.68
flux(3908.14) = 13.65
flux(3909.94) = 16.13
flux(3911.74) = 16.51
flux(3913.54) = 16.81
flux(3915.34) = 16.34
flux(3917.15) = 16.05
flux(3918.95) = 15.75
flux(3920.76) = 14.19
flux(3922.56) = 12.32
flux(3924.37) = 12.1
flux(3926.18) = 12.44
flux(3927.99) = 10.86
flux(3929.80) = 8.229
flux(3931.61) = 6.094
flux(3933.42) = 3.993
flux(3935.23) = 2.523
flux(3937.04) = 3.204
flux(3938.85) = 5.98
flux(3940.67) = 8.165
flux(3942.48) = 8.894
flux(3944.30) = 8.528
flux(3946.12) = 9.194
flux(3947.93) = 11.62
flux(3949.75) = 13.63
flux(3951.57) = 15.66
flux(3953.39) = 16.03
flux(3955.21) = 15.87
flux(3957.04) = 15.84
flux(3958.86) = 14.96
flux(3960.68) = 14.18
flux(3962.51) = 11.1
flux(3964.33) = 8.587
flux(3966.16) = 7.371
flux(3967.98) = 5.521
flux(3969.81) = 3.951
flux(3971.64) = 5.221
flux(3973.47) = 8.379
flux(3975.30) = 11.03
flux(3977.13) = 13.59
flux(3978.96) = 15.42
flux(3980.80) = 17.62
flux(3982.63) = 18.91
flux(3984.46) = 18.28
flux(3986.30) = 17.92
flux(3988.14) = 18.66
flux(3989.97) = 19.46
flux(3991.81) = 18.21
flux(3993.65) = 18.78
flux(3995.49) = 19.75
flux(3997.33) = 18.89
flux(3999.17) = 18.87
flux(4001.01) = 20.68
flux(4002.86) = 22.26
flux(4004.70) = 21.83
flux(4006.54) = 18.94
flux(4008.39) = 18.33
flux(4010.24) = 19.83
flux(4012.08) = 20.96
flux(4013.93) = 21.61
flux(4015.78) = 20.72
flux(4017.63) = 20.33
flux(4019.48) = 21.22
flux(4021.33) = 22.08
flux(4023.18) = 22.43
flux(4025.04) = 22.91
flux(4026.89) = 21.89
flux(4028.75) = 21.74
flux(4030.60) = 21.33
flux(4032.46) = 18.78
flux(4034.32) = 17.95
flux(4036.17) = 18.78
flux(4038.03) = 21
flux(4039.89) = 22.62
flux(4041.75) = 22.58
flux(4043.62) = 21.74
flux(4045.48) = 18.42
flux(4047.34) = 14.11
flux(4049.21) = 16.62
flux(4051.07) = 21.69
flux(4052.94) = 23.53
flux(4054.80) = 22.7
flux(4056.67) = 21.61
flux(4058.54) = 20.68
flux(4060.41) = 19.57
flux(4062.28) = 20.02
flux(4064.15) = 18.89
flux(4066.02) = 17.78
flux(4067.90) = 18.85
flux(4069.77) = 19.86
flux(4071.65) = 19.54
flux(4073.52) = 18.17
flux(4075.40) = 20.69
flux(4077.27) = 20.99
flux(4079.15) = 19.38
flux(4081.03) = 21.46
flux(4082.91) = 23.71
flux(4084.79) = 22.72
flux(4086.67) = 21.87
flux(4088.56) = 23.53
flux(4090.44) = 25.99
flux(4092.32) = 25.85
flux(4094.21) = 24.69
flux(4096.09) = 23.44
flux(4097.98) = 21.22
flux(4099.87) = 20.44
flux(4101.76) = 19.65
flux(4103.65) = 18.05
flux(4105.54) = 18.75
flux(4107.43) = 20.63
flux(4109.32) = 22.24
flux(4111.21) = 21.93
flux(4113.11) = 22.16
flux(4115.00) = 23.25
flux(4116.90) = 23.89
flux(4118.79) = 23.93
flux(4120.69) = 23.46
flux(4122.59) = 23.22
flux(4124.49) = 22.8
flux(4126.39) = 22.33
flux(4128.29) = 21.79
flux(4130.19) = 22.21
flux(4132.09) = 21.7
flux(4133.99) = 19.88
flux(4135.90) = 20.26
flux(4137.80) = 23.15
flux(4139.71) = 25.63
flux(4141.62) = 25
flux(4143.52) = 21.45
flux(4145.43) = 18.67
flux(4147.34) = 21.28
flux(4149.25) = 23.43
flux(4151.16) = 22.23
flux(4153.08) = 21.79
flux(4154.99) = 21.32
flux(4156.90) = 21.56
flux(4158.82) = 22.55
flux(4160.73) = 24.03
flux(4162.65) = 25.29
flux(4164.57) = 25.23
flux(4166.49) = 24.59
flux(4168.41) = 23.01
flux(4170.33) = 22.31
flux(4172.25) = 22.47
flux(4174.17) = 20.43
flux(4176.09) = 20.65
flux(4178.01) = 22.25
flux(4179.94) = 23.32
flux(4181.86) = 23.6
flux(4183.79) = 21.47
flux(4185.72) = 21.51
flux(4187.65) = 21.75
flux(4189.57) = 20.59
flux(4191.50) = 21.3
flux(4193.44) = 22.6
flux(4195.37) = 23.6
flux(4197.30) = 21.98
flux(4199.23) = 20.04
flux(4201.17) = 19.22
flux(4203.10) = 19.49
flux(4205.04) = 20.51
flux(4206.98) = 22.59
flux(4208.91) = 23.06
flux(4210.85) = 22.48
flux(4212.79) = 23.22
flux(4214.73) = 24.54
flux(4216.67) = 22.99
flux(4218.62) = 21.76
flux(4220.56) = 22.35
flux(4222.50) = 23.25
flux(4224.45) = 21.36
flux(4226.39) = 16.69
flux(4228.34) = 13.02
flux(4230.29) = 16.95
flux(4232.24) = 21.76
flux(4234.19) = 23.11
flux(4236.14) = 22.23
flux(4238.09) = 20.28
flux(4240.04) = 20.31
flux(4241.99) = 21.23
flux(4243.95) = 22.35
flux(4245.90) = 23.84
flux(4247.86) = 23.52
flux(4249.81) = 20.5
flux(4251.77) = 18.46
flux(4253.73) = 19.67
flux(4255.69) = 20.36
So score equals 2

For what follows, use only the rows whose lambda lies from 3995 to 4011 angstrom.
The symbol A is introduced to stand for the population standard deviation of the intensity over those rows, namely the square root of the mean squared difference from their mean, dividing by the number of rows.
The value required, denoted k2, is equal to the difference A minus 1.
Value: 0.3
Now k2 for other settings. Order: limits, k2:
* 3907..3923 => 0.5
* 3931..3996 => 4.4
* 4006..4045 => 0.5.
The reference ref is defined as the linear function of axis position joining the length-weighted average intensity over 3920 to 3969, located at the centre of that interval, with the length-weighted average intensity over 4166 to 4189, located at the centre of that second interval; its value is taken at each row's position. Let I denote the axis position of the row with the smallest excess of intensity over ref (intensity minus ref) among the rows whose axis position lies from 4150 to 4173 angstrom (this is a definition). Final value 4154.99 angstrom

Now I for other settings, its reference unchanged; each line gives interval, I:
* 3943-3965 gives 3964.33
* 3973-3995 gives 3973.47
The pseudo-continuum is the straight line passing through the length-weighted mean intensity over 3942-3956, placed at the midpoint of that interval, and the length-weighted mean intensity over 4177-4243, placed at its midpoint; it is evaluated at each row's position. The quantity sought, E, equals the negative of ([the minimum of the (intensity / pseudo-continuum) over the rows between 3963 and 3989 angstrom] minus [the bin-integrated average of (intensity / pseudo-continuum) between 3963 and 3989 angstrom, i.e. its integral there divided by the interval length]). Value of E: 0.6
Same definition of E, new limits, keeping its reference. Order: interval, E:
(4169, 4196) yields 0.1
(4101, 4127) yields 0.2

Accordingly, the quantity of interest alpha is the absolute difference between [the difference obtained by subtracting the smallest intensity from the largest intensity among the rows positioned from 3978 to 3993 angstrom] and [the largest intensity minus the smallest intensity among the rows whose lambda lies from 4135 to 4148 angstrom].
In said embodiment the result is 2.9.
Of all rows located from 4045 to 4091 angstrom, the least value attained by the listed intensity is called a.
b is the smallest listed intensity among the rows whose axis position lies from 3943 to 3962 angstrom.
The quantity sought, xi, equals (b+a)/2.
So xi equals 11.3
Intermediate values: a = 14.11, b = 8.528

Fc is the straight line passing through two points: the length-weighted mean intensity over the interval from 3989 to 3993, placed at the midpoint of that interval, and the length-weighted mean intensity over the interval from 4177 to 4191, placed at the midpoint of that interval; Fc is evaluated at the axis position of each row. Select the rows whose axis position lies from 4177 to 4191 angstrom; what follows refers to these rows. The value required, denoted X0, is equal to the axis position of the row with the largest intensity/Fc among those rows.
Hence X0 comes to 4181.86 angstrom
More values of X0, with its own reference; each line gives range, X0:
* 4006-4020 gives 4013.93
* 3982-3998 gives 3995.49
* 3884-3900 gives 3895.56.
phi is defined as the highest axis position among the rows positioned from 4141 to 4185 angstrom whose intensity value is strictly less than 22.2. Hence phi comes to 4183.79 angstrom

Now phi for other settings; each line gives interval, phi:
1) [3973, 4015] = 4013.93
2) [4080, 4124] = 4113.11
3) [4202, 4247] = 4241.99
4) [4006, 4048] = 4047.34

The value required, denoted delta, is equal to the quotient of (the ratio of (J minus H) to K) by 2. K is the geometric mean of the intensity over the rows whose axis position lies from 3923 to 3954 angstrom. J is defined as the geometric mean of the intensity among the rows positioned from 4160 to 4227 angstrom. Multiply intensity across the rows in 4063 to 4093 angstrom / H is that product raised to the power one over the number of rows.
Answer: 0.06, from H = 21.1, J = 22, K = 8.2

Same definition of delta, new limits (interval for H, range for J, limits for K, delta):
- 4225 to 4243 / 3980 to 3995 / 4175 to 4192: -0.02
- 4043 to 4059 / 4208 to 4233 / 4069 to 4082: 0.02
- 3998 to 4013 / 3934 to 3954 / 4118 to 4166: -0.27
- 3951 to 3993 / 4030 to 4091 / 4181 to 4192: 0.18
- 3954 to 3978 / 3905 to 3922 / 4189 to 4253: 0.14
